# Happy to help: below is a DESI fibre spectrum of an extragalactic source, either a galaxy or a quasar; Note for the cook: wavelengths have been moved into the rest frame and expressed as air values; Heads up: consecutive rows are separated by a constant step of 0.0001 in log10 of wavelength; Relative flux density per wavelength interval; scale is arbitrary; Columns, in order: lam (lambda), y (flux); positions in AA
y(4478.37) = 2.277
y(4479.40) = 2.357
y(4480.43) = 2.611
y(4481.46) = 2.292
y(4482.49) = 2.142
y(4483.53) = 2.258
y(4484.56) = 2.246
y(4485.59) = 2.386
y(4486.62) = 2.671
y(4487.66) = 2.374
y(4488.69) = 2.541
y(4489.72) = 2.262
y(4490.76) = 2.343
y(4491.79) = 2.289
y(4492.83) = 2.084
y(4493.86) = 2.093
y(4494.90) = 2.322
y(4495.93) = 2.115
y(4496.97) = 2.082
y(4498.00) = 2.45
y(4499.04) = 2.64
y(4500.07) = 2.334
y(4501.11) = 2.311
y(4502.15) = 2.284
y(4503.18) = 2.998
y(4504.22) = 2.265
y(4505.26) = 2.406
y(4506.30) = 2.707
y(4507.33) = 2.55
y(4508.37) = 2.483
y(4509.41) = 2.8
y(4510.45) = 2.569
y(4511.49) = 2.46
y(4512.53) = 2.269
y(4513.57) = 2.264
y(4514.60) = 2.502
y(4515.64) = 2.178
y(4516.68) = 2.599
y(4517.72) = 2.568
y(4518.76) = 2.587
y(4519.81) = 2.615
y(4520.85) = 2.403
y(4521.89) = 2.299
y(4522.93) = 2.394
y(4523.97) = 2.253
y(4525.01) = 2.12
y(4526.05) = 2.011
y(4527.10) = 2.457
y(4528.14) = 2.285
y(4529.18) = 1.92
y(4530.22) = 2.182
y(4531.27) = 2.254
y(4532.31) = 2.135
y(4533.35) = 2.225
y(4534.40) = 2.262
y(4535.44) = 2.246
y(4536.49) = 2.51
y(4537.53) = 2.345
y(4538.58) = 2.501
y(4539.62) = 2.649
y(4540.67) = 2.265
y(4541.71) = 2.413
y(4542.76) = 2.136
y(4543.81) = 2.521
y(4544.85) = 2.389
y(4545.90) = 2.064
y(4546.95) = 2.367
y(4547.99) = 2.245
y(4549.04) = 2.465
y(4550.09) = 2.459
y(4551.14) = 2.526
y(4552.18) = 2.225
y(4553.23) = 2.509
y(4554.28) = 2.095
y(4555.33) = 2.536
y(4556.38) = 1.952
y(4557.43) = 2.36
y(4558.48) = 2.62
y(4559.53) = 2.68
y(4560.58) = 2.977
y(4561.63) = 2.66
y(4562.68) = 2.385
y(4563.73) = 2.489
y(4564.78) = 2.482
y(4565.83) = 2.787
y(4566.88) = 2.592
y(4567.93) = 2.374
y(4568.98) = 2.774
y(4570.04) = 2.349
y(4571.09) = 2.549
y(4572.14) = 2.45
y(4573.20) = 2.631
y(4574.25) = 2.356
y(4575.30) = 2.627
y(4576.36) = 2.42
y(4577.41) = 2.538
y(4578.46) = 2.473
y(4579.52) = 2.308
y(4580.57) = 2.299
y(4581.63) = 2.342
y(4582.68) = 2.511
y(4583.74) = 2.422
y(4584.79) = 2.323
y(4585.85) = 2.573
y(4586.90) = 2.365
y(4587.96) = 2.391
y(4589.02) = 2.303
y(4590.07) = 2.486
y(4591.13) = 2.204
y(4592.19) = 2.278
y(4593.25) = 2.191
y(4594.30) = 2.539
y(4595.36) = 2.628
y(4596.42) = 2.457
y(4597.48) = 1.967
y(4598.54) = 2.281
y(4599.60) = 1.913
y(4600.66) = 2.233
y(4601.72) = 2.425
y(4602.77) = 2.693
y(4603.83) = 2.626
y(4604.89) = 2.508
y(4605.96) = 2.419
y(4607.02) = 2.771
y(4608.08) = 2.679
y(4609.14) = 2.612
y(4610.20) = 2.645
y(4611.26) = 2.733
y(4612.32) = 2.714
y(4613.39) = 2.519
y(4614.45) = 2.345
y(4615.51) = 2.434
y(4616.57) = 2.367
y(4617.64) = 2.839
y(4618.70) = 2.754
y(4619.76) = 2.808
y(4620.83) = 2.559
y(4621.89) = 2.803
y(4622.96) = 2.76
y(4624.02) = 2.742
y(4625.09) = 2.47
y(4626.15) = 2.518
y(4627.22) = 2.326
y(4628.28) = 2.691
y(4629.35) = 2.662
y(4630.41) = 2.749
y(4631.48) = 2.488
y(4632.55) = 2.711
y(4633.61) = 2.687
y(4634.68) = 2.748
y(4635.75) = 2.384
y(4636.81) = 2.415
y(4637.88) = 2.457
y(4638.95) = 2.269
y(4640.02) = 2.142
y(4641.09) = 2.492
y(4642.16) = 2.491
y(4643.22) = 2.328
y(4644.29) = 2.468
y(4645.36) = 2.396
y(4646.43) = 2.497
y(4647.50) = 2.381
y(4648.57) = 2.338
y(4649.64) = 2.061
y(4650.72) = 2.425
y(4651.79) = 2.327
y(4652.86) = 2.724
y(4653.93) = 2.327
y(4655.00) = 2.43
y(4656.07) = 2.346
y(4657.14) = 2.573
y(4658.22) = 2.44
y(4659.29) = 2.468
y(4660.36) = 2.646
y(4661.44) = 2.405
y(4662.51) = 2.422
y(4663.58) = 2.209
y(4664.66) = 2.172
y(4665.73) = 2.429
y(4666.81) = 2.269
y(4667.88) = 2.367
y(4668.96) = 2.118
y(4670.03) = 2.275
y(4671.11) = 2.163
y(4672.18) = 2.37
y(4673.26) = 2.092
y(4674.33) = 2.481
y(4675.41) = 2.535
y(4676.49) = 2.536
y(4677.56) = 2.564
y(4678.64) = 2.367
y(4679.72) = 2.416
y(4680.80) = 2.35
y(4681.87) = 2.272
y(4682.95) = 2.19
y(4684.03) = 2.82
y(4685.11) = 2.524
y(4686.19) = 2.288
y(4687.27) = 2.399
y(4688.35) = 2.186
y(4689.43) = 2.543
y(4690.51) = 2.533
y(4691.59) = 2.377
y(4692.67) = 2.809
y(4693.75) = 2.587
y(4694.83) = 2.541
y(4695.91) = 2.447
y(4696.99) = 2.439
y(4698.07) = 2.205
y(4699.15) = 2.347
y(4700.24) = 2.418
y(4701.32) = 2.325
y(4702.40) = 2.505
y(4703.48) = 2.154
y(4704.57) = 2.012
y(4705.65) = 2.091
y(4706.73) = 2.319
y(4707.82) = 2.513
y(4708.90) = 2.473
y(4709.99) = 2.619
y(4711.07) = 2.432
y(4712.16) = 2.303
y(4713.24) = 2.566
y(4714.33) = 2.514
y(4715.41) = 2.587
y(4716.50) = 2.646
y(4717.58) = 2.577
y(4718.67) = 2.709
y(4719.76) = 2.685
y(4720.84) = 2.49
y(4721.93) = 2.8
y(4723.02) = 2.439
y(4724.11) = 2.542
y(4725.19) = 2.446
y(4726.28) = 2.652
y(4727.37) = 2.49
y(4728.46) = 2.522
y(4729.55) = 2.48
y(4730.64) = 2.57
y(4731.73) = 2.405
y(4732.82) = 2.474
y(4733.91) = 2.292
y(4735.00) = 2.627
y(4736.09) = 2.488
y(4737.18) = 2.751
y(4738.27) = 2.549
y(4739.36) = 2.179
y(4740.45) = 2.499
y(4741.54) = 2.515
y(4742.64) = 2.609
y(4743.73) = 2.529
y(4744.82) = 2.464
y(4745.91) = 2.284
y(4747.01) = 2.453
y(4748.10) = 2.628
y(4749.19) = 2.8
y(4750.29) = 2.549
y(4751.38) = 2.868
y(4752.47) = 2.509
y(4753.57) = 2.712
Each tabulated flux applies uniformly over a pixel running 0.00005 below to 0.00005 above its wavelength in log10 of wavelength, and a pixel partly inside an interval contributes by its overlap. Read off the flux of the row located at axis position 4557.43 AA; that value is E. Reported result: 2.36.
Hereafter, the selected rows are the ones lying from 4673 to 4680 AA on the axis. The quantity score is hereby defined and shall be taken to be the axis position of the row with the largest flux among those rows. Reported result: 4677.56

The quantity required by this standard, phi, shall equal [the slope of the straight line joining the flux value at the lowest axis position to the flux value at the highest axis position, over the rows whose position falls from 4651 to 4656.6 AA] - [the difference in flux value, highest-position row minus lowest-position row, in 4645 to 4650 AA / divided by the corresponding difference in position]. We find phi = 0.08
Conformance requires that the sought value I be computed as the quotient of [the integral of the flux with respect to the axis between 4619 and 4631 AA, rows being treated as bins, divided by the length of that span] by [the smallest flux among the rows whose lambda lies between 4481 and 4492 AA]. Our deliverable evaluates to 1.24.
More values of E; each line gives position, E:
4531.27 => 2.254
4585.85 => 2.573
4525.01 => 2.12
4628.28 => 2.691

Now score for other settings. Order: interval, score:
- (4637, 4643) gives 4641.09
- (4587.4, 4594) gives 4590.07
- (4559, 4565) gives 4560.58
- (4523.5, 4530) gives 4527.10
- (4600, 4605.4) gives 4602.77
